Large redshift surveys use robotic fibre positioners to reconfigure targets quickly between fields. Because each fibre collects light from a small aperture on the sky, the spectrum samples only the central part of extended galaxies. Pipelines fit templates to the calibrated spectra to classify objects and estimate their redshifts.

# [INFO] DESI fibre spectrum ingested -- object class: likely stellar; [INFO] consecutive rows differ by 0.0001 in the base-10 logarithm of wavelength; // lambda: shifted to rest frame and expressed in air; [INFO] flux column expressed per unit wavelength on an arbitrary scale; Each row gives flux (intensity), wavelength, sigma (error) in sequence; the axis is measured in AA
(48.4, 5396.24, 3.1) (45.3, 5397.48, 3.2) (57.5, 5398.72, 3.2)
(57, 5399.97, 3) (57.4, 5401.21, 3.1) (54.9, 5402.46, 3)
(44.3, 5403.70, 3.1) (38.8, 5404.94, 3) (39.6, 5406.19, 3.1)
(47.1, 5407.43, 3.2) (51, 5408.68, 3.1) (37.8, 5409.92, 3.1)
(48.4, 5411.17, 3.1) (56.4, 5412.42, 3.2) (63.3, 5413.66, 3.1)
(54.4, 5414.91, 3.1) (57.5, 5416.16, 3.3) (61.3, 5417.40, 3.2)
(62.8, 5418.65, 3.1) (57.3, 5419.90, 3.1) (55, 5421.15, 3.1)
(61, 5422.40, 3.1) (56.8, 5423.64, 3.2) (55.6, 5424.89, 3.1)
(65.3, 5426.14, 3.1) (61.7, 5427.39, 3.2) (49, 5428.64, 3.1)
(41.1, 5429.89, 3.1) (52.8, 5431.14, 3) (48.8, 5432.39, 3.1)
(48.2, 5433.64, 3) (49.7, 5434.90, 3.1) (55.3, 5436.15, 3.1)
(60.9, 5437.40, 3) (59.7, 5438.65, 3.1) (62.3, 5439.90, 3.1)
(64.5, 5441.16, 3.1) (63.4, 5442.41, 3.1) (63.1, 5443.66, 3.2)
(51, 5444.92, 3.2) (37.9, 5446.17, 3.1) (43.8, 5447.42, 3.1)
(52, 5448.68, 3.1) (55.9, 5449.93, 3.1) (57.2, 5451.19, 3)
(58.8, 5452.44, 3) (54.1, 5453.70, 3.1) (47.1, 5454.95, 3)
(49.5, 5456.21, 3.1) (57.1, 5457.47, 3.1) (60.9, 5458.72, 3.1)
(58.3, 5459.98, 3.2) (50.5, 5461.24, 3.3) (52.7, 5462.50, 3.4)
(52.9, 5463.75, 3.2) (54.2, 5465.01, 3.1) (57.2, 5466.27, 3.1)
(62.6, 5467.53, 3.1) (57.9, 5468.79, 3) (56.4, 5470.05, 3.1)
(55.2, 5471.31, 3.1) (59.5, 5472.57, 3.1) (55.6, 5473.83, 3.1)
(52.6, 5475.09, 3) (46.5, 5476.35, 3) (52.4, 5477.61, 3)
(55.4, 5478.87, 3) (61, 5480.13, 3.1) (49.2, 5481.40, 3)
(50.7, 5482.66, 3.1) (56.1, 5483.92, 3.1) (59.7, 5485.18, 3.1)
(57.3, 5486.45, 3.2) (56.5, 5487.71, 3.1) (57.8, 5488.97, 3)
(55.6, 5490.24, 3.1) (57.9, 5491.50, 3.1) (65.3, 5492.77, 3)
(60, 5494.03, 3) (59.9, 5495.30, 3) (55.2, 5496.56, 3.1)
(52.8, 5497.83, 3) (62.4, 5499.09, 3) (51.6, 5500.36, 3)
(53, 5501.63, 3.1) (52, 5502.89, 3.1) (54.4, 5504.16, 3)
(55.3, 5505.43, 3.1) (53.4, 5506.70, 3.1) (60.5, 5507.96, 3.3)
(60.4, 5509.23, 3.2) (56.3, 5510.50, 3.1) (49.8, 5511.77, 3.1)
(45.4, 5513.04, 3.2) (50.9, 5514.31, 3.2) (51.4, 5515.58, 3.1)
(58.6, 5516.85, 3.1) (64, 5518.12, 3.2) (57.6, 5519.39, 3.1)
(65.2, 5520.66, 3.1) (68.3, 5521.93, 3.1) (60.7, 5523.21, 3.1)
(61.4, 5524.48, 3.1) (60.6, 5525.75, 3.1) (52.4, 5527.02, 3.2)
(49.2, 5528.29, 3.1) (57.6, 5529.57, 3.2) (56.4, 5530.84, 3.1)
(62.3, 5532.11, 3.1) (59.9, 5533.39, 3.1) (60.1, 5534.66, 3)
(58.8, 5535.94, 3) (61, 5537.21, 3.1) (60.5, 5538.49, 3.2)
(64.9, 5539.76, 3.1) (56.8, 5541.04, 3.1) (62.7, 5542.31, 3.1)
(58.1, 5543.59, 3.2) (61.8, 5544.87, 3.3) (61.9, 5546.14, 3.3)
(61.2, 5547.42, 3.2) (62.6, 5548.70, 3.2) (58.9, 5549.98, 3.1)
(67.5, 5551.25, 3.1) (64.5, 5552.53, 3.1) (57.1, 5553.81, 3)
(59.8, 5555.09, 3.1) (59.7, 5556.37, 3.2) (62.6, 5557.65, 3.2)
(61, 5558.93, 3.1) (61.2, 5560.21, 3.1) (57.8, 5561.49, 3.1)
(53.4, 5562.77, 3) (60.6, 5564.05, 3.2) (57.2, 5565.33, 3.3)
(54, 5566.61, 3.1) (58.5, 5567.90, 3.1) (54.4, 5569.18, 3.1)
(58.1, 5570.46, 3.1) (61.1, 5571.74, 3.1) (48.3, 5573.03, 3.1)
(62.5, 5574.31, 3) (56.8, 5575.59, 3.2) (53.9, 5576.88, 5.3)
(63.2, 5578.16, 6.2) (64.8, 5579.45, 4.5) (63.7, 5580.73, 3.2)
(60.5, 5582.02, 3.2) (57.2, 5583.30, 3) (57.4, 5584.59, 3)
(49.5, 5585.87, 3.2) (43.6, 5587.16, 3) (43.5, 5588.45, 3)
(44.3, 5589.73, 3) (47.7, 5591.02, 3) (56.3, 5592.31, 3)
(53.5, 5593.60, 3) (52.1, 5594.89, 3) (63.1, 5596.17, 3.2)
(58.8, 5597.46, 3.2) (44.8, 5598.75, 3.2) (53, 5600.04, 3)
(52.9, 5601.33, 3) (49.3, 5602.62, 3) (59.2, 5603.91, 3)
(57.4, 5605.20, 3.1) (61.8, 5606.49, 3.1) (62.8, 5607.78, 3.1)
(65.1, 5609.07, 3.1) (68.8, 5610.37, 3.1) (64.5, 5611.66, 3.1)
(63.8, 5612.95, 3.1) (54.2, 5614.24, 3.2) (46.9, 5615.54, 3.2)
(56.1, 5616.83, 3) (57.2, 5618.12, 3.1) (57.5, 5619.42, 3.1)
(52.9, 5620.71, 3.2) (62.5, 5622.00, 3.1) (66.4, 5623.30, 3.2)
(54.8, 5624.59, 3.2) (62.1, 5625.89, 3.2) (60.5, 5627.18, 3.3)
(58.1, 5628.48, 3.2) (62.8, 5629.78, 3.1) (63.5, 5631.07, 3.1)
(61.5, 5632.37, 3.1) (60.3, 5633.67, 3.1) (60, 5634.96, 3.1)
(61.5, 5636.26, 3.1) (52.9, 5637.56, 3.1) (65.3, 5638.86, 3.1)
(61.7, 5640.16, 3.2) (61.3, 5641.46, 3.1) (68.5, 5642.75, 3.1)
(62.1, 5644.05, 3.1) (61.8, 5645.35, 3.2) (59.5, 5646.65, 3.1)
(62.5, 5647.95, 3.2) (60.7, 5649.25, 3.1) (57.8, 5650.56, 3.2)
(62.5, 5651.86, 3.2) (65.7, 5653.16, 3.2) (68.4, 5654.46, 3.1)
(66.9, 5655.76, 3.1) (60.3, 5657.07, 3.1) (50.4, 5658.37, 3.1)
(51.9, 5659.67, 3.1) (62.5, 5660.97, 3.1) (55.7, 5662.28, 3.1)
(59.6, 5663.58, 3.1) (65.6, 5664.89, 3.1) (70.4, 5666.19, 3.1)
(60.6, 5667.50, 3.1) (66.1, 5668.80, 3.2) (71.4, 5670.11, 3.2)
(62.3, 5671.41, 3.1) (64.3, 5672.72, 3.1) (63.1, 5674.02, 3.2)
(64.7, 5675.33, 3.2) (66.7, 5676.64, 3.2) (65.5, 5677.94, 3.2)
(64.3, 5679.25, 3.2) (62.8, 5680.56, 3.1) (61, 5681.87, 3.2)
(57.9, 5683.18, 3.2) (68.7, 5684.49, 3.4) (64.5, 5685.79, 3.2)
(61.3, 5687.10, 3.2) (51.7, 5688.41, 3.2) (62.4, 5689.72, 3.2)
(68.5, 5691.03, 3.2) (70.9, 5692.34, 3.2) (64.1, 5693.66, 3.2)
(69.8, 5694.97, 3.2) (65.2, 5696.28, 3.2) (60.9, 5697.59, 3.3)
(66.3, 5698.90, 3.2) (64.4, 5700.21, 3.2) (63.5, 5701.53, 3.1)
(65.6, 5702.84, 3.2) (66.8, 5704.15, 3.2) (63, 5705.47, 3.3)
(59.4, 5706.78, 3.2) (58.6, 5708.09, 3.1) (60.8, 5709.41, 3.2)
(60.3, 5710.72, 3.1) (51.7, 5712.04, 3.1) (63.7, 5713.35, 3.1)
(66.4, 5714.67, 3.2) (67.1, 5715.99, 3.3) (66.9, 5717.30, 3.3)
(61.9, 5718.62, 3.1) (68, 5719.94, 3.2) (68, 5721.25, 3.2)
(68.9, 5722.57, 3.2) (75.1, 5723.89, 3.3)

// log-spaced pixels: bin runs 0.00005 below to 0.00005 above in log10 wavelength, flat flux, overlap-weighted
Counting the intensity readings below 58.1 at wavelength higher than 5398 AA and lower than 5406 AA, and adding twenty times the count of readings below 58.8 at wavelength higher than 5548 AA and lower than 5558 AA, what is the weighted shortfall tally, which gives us 26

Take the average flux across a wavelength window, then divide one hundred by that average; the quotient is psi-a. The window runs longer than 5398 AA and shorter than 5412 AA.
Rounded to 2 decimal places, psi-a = 2.06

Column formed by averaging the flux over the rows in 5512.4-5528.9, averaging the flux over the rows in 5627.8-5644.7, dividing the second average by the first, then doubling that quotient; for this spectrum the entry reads 2.14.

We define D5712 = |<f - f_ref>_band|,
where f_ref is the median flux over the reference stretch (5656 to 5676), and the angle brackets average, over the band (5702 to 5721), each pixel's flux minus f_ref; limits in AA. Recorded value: 0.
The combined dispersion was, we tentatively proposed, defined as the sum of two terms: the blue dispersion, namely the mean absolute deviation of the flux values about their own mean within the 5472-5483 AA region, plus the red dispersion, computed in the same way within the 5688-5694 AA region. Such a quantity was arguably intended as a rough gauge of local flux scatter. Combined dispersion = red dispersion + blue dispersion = 8.9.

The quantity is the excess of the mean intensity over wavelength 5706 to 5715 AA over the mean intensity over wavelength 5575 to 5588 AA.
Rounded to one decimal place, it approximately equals 3.1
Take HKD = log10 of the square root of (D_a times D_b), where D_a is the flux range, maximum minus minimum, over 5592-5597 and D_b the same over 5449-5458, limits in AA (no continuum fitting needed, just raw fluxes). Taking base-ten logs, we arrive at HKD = 1.05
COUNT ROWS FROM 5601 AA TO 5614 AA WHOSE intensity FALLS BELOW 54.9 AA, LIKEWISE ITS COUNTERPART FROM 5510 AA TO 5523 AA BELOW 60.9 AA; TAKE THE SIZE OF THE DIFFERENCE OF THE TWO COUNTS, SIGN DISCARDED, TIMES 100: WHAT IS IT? 500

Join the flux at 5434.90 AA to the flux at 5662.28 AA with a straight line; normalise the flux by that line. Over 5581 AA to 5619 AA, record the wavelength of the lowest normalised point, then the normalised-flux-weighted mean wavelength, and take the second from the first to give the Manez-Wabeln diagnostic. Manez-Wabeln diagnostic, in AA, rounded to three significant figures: -12.1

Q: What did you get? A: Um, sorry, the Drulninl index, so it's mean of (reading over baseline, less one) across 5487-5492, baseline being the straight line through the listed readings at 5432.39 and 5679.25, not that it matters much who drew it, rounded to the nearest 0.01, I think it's 0.09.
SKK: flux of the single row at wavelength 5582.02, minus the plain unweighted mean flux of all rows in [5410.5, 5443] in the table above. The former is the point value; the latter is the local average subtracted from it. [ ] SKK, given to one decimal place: 3.9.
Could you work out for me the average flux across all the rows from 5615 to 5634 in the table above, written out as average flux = 58.9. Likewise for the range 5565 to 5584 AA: 58.3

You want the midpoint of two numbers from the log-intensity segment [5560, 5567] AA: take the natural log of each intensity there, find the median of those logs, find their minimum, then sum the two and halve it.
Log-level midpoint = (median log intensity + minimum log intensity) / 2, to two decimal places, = 4.01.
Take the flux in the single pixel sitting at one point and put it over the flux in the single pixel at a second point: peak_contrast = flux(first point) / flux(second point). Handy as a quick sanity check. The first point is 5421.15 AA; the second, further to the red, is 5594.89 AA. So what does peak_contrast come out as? 1.06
